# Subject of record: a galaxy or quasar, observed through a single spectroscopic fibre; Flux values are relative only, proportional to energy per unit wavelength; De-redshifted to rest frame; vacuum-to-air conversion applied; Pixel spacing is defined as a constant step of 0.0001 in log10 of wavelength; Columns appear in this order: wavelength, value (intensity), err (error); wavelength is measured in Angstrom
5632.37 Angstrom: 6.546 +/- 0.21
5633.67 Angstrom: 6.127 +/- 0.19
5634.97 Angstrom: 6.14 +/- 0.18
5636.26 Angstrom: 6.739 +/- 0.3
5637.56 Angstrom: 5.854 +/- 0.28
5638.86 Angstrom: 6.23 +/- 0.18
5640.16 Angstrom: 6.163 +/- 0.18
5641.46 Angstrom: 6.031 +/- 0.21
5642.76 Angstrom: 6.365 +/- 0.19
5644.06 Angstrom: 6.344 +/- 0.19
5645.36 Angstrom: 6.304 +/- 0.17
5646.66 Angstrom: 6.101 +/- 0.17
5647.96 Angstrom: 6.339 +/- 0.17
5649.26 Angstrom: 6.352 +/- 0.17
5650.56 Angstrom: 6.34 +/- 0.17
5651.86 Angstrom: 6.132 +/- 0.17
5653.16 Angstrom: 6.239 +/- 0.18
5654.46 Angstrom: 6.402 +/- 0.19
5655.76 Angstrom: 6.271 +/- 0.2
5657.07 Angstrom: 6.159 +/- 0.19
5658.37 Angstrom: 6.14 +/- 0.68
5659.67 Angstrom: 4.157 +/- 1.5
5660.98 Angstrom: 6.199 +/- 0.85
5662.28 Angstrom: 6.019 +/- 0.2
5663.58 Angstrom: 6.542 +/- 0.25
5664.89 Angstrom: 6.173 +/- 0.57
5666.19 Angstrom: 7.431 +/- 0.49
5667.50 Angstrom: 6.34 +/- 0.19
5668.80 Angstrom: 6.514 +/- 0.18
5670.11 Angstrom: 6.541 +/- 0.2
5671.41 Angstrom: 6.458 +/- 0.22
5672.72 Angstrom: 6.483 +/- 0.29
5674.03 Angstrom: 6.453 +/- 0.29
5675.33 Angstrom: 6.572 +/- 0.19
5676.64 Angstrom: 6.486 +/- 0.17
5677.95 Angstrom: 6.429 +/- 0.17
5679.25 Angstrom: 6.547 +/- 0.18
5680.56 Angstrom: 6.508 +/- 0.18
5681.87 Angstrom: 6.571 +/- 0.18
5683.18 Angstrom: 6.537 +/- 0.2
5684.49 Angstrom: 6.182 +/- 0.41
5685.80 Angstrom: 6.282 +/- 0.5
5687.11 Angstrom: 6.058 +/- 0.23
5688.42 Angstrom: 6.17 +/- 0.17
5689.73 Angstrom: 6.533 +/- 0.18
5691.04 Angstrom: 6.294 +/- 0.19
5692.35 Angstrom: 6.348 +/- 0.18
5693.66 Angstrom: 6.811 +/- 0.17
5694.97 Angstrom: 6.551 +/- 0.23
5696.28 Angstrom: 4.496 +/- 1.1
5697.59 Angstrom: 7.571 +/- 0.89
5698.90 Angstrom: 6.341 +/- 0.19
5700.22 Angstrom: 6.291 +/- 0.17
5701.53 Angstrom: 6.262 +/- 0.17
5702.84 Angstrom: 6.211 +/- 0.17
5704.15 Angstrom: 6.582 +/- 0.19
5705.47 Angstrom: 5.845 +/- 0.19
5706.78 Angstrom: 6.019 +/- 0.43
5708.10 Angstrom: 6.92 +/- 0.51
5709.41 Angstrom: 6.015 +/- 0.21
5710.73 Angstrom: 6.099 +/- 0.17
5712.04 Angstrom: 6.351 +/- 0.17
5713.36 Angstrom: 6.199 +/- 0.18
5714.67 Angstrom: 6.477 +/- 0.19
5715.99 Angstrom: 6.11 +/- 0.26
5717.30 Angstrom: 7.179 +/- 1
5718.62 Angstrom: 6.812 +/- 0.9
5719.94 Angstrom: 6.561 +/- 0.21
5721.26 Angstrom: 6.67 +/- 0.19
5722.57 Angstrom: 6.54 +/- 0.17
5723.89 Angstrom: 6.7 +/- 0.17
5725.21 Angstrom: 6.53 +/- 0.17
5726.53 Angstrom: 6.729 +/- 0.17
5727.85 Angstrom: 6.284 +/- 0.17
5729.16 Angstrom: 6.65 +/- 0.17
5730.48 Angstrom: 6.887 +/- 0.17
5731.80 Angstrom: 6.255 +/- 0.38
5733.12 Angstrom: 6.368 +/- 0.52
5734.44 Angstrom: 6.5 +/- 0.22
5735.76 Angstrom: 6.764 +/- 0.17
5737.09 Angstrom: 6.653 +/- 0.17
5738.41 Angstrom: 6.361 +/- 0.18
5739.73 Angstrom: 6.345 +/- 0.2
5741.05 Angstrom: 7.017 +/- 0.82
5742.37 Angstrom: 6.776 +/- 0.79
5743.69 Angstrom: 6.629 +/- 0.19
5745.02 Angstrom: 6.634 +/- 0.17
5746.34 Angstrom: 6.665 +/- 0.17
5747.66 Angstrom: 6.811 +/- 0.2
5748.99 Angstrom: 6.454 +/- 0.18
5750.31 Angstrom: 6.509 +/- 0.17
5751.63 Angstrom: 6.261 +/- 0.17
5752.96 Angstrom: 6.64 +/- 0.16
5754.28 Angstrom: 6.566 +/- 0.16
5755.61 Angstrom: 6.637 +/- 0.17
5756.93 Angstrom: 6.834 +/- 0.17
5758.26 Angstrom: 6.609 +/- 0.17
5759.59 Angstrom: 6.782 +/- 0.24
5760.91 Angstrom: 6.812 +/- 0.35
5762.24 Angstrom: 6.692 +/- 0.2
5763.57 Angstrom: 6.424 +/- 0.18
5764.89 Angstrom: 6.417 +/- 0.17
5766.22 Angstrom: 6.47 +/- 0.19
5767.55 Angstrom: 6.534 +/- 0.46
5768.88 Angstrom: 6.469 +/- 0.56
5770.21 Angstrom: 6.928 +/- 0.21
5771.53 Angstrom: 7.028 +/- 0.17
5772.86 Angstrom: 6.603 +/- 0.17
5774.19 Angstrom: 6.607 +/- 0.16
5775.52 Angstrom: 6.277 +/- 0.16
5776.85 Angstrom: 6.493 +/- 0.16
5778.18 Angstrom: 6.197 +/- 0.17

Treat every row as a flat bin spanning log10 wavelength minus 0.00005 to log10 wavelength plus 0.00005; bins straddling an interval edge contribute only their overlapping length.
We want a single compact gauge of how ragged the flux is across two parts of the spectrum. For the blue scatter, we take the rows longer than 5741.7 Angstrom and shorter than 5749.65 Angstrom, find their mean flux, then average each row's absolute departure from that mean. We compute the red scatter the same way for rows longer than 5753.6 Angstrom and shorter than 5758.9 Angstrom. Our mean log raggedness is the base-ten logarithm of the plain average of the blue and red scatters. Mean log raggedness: -1.06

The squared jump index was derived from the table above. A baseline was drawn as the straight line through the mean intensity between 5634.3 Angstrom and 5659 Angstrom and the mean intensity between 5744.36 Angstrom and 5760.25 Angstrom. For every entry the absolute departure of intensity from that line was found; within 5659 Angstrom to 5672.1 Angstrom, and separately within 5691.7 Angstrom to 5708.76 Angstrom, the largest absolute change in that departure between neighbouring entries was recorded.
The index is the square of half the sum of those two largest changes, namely 3.7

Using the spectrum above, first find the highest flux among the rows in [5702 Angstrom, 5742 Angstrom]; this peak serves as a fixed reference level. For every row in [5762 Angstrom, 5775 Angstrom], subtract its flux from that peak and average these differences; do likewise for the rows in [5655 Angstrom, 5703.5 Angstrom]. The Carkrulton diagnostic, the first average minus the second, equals -0.29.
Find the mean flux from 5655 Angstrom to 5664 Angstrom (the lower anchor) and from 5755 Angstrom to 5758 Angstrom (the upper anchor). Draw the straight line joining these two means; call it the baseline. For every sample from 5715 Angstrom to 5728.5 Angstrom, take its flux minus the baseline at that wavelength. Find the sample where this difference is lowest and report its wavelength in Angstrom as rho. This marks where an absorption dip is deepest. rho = 5715.99 Angstrom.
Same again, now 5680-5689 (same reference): 5687.11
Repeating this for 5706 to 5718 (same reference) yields 5709.41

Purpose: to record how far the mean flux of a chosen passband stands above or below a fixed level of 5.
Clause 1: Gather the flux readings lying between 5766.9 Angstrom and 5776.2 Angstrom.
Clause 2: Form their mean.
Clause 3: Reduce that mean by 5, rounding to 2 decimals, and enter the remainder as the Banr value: 1.64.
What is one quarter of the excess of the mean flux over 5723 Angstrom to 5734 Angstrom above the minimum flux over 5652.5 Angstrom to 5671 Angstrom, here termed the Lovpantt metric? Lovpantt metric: 0.60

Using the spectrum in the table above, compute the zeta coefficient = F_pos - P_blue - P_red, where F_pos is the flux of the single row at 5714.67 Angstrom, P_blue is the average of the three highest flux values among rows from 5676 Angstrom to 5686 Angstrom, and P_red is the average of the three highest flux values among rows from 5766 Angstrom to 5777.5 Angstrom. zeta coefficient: -6.93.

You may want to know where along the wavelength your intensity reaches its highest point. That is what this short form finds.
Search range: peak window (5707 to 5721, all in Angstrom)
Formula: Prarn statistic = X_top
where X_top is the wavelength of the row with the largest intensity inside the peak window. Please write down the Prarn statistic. 5717.30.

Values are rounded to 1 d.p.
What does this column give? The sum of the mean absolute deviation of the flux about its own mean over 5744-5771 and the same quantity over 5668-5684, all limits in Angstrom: 0.2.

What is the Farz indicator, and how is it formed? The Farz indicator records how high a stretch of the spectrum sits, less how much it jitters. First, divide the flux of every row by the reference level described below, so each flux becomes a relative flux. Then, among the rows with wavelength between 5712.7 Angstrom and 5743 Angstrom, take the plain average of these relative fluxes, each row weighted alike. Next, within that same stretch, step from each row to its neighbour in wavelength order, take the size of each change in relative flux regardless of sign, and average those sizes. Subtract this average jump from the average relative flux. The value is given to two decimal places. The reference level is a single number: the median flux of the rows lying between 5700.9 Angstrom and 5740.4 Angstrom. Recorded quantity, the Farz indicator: 0.97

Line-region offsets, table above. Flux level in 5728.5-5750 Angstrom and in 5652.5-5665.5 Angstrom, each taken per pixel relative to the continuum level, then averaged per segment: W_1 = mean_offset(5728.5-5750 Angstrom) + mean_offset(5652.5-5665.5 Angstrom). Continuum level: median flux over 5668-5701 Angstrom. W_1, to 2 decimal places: -0.33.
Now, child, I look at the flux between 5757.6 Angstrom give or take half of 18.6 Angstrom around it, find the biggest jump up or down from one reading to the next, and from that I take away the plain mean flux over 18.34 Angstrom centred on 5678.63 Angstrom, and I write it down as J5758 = -6.1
